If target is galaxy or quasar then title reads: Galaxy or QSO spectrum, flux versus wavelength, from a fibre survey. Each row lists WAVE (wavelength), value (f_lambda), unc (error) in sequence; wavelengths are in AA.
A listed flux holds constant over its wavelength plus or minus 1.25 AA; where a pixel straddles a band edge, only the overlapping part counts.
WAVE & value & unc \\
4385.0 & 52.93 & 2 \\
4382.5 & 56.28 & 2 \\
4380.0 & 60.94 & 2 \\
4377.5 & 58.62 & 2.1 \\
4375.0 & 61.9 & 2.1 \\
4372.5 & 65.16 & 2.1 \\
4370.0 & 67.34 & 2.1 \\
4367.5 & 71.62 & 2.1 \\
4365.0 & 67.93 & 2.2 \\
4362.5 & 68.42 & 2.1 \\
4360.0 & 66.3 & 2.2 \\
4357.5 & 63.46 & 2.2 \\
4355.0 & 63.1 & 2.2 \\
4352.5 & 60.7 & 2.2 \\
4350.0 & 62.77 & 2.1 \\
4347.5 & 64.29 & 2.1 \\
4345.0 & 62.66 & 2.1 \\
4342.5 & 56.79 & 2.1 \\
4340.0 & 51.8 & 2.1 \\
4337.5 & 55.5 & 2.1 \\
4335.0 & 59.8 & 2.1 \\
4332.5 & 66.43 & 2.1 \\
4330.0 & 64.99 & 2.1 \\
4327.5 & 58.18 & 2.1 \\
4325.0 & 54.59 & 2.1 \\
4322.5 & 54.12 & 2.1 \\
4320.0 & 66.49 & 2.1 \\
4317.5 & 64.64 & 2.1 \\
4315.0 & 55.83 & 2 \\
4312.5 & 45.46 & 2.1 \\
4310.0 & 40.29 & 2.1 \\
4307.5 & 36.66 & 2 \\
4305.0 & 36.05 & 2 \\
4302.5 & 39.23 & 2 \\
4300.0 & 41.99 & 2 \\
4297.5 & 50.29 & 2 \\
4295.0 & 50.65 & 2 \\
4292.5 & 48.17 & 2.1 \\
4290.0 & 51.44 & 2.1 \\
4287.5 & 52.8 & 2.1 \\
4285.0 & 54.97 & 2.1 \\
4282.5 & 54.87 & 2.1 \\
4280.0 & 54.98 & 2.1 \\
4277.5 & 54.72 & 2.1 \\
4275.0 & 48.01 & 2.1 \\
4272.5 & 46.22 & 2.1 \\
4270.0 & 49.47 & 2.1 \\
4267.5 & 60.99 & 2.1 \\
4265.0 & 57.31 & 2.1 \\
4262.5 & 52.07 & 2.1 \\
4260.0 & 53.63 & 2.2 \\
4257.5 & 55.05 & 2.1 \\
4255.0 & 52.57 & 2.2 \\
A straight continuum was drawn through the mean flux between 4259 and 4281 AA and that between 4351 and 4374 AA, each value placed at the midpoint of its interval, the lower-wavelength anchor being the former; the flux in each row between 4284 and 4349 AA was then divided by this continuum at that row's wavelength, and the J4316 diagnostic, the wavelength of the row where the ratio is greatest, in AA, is 4320.0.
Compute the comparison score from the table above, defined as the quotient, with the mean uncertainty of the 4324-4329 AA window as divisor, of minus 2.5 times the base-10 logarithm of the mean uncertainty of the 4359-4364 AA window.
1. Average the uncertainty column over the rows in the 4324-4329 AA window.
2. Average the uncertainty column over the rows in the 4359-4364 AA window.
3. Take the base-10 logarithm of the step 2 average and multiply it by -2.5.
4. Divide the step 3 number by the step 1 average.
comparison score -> -0.396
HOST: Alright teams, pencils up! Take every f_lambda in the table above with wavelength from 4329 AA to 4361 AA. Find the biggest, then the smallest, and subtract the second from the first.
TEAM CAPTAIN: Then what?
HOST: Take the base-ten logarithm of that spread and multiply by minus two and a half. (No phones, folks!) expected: -2.9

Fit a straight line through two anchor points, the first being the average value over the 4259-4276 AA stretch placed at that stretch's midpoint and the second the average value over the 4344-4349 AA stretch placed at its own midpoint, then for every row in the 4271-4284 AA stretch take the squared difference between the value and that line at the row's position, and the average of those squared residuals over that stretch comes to 16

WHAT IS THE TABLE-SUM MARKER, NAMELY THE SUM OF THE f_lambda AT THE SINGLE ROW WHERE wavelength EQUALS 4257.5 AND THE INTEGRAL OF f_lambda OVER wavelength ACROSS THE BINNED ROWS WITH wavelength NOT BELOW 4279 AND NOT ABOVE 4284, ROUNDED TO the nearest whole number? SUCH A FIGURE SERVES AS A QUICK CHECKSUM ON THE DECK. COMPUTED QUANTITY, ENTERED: 330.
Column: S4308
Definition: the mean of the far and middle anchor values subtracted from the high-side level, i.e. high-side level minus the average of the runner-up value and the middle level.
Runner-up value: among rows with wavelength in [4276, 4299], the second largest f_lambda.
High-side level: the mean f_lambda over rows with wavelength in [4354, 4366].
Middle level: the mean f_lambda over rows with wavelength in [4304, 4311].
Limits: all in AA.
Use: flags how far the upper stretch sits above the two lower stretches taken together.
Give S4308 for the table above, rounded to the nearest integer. 20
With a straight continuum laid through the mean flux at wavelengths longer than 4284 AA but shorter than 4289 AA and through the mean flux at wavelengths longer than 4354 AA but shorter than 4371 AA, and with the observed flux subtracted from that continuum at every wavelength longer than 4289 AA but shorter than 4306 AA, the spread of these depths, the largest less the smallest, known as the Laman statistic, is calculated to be 18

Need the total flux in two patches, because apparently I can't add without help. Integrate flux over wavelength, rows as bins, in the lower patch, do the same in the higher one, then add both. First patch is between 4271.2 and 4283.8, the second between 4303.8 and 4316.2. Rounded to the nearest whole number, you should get 1183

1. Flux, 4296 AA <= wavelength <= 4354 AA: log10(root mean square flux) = 1.74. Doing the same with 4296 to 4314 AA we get 1.62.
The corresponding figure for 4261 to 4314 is 1.69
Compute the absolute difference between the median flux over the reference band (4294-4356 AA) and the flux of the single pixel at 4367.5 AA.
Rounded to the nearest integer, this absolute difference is 16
